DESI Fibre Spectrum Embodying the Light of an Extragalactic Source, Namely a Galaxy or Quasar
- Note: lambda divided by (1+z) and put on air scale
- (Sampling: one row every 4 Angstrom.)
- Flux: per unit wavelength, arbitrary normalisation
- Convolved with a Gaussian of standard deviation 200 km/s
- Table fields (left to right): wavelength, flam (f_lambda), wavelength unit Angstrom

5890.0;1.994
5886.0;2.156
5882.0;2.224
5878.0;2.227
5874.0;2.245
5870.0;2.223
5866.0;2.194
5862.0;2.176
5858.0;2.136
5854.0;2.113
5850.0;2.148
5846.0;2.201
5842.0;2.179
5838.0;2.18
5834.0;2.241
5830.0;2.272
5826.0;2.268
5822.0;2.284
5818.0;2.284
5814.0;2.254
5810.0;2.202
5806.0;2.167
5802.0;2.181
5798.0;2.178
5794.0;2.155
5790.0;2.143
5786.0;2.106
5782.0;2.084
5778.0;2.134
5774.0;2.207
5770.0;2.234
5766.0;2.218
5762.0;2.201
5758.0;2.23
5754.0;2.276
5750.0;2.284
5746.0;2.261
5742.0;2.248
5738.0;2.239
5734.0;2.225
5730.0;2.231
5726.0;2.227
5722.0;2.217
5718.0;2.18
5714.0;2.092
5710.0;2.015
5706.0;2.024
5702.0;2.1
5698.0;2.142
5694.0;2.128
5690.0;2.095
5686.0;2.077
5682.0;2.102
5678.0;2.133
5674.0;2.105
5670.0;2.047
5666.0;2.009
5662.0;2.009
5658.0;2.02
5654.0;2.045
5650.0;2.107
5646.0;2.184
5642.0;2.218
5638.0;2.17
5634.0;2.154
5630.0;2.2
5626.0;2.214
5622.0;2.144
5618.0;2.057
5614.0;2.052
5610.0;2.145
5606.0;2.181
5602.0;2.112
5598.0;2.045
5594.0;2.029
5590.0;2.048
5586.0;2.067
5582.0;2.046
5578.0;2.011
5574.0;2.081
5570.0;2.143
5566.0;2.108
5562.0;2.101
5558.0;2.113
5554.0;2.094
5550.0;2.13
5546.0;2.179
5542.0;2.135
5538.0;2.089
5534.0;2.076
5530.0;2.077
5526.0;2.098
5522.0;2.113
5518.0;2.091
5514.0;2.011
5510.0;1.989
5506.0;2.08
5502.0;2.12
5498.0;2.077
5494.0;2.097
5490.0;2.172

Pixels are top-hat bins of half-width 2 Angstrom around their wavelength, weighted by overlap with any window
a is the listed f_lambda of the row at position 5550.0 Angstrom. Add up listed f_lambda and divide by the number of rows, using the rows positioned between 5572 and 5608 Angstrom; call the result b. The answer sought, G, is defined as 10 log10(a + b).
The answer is 6.23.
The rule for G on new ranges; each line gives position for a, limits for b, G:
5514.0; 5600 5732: 6.16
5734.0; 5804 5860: 6.47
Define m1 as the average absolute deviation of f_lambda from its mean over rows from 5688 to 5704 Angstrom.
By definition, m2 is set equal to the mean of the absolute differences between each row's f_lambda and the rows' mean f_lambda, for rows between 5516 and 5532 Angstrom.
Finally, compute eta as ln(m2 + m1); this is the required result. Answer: -3.5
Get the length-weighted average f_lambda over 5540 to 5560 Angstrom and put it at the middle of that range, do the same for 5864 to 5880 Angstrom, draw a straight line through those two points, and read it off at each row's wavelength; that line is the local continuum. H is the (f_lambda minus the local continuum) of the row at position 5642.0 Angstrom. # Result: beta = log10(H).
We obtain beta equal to -1.21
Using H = 0.06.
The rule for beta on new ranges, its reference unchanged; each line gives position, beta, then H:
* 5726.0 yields -1.33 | 0.05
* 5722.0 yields -1.42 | 0.04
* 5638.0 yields -1.83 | 0.01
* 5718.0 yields -2.75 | 0.00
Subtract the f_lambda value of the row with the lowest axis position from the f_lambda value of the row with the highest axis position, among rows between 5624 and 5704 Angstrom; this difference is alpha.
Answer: -0.114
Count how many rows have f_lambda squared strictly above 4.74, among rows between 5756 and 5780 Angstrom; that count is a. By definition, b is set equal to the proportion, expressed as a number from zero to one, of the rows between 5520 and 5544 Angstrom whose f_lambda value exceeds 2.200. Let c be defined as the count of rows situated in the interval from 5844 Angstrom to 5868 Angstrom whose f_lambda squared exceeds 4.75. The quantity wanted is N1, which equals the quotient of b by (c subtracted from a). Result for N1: 0.00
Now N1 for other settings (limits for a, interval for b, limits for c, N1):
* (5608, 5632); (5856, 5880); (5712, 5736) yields -0.17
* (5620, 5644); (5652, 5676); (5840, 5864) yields 0.00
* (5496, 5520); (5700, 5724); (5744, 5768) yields -0.03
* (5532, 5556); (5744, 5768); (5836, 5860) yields -1.00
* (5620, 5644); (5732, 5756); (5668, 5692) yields 0.33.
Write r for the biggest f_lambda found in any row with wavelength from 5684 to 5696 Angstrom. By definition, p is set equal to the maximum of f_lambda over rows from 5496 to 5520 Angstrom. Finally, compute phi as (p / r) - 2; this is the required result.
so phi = -1.00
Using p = 2.12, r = 2.128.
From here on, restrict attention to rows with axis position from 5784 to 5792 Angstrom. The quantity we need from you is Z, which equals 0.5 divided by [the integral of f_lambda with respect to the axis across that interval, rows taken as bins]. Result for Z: 0.0294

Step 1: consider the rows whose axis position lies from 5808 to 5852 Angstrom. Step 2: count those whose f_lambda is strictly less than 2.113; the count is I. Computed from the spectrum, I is 0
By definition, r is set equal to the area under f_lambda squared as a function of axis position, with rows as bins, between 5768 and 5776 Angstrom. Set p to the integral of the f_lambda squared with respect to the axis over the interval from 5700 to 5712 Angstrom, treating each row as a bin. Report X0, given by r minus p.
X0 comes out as -11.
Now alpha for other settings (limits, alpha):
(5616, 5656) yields -0.012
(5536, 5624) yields 0.055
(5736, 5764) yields -0.038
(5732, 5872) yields -0.002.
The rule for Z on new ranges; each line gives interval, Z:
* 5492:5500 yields 0.0299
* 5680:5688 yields 0.0299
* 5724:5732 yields 0.0280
